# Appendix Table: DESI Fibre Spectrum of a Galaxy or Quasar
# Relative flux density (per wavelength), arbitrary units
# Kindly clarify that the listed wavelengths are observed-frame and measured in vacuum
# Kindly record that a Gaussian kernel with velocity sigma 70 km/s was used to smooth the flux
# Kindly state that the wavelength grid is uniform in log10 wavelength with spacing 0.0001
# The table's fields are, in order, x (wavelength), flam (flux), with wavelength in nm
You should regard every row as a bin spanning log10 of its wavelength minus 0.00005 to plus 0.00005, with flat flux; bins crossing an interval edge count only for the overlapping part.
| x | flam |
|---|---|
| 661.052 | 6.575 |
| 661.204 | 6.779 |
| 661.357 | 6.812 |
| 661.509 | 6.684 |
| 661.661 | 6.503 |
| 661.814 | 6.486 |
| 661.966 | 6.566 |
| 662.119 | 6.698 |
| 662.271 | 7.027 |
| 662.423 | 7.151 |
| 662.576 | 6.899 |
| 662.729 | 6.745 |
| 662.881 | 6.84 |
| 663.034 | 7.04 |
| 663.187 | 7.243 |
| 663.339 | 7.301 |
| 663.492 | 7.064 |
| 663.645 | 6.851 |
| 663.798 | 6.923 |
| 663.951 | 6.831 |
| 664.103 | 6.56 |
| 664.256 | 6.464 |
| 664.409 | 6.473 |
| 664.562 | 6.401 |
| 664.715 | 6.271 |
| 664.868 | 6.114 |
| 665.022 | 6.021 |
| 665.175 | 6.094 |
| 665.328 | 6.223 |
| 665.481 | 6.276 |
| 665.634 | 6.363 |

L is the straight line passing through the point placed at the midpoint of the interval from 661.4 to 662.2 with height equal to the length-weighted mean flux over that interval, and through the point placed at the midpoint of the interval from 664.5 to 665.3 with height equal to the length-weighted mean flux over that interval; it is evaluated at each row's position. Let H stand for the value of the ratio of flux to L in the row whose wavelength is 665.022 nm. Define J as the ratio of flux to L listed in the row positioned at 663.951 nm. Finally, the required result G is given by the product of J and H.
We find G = 1.06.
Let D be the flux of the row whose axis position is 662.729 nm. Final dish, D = 6.745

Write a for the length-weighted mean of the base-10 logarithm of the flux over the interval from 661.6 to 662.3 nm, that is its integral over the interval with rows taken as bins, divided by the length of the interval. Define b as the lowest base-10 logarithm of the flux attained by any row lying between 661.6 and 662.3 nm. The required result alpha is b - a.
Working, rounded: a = 0.82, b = 0.812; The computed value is -0.009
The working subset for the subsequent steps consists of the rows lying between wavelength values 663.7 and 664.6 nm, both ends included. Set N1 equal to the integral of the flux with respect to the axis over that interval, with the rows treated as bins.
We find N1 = 6.0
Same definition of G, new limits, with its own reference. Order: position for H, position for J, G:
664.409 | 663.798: 1.13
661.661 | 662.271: 1.06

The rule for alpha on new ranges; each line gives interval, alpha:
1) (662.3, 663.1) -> -0.012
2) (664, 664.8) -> -0.013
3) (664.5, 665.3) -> -0.011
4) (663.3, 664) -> -0.009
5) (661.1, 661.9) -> -0.011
